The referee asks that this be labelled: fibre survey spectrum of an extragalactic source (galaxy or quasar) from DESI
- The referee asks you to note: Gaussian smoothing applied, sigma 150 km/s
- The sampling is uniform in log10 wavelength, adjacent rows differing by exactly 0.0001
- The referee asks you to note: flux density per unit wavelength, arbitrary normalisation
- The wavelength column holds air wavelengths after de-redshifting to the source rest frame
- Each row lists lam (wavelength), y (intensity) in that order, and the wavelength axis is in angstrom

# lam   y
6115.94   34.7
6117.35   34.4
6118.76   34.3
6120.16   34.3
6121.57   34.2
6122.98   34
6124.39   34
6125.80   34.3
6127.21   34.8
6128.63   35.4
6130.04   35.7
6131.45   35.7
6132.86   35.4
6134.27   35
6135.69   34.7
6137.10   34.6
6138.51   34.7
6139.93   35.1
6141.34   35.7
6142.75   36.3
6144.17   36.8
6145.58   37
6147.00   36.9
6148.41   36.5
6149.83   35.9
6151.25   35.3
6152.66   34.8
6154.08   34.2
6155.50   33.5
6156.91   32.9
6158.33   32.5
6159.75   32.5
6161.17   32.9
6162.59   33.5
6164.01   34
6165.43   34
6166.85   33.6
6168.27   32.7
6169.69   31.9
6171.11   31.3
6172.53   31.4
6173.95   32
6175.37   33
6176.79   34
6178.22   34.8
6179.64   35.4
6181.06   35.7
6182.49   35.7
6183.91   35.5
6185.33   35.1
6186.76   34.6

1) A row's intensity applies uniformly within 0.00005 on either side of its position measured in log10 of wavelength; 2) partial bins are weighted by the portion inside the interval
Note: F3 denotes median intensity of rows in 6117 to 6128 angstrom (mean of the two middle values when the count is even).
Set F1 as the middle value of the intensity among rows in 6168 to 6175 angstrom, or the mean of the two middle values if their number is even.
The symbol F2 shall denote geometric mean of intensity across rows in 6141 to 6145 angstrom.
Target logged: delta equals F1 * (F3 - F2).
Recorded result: -63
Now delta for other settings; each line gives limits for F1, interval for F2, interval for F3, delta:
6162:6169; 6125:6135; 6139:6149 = 44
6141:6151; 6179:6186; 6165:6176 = -114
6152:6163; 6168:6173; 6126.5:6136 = 119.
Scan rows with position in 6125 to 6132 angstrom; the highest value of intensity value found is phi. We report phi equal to 35.7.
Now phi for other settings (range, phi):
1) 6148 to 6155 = 36.5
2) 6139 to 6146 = 37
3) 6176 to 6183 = 35.7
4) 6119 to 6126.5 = 34.3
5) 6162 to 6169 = 34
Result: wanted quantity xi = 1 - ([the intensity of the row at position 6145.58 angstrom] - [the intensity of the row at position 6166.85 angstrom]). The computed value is -2.4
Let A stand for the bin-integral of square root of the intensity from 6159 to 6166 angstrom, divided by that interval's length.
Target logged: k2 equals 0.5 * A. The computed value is 2.89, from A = 5.77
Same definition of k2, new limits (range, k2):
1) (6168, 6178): 2.85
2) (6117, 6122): 2.93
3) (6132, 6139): 2.96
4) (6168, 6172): 2.82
